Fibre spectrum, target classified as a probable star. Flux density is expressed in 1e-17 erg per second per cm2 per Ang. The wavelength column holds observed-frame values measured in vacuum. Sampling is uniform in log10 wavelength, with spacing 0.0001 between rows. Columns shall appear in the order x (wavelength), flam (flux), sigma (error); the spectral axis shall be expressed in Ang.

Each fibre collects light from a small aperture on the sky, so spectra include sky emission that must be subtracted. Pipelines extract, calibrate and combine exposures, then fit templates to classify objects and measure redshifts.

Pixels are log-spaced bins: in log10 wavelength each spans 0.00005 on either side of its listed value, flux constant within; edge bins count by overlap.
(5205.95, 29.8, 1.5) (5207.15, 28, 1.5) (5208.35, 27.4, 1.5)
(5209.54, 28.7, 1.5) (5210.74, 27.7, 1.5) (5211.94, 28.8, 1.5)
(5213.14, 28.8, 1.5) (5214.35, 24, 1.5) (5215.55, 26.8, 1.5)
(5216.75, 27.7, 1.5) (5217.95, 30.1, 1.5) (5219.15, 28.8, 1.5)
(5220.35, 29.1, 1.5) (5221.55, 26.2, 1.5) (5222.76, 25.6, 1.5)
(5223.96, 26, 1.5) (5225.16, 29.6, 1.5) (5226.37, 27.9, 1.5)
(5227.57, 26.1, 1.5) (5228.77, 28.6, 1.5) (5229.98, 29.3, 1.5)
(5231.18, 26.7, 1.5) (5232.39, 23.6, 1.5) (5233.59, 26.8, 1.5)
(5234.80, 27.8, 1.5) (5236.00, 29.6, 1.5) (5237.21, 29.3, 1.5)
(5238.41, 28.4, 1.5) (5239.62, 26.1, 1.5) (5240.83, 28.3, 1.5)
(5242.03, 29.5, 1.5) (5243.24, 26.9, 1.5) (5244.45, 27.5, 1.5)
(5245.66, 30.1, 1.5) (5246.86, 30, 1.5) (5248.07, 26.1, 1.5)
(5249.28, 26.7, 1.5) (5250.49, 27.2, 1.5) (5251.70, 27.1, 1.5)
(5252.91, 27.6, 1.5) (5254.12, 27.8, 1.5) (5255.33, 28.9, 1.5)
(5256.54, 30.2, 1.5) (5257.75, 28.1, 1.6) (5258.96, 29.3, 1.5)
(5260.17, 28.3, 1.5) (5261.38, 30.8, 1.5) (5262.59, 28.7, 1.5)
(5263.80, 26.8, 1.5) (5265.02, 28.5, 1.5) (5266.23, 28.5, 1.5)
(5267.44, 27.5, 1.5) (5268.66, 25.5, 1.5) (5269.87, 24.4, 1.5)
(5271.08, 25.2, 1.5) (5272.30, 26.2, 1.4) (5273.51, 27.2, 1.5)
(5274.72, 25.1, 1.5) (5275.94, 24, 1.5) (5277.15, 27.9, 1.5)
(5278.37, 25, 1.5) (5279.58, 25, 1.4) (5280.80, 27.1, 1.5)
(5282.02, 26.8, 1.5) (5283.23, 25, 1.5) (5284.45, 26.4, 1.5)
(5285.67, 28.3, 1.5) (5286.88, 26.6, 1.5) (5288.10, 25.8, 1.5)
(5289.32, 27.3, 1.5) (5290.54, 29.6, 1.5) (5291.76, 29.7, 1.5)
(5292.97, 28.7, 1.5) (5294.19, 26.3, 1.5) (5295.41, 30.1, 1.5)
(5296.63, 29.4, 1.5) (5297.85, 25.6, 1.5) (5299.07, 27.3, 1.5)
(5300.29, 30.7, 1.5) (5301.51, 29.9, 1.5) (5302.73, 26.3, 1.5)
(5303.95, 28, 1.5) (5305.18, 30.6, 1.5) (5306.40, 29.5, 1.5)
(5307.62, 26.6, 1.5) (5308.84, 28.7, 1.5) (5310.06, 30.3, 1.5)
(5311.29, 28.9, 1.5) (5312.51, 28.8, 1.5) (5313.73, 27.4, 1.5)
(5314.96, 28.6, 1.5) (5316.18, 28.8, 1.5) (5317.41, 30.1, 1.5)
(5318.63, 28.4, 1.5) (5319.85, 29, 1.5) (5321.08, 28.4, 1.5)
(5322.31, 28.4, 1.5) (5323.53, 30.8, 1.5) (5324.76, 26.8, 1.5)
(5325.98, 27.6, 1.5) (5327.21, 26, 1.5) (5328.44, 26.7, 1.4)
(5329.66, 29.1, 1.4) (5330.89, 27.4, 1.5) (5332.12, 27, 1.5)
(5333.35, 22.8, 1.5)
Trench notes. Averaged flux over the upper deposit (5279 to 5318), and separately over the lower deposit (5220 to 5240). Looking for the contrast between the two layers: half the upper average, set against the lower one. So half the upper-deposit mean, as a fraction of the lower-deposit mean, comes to 0.511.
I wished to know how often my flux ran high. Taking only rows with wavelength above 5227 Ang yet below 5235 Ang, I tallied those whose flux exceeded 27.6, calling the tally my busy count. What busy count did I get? 3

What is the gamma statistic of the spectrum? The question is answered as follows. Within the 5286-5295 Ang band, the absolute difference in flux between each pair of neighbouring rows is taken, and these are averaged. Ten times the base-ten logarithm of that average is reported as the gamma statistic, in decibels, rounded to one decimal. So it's 1.3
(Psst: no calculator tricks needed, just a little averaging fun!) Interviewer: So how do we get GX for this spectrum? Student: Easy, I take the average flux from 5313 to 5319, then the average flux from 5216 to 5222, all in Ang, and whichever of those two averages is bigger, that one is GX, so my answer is 28.7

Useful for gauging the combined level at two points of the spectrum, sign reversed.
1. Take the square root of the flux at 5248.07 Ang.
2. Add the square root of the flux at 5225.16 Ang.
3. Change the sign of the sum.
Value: -10.5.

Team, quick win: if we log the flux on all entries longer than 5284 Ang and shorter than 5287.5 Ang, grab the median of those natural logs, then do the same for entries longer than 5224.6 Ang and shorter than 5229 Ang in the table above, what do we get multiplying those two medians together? 11.0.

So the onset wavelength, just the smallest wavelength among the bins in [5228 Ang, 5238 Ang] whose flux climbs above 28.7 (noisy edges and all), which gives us 5229.98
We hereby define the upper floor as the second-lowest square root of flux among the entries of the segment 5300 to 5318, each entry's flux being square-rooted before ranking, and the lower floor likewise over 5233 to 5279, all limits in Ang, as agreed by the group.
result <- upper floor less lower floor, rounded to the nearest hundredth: 0.22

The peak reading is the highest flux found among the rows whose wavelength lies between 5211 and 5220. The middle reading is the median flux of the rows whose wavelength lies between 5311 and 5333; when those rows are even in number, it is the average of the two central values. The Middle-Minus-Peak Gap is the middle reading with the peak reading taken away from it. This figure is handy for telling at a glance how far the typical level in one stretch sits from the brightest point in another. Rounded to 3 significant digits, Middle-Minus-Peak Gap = -1.70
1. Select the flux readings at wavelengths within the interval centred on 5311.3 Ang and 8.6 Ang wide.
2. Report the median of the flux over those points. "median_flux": 28.7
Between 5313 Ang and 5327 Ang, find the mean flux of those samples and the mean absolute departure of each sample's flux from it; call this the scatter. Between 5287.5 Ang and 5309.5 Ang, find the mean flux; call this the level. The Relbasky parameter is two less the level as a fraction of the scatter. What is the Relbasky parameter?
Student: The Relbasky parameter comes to -33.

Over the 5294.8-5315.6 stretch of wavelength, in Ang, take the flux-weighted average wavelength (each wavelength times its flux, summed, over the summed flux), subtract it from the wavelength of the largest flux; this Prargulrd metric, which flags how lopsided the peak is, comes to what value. -4.9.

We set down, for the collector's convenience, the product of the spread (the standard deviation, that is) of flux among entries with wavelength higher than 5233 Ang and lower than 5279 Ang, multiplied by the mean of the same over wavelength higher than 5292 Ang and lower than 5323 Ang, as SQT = 48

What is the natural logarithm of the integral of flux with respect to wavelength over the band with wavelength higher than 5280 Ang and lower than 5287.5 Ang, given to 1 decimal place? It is 5.3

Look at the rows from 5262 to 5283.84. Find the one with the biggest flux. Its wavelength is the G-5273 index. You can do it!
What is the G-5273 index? 5262.59 Ang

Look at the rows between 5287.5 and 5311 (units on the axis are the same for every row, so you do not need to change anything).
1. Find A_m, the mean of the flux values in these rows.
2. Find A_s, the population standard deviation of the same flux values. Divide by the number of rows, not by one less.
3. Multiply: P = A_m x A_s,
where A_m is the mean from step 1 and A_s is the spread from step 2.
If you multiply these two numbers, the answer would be 48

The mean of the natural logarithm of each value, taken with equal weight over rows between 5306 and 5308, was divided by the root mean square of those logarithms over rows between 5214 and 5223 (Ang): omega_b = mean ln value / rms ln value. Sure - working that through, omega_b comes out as 1.01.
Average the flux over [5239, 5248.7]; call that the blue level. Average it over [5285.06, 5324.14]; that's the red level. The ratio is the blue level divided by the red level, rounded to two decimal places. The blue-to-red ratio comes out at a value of 0.98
